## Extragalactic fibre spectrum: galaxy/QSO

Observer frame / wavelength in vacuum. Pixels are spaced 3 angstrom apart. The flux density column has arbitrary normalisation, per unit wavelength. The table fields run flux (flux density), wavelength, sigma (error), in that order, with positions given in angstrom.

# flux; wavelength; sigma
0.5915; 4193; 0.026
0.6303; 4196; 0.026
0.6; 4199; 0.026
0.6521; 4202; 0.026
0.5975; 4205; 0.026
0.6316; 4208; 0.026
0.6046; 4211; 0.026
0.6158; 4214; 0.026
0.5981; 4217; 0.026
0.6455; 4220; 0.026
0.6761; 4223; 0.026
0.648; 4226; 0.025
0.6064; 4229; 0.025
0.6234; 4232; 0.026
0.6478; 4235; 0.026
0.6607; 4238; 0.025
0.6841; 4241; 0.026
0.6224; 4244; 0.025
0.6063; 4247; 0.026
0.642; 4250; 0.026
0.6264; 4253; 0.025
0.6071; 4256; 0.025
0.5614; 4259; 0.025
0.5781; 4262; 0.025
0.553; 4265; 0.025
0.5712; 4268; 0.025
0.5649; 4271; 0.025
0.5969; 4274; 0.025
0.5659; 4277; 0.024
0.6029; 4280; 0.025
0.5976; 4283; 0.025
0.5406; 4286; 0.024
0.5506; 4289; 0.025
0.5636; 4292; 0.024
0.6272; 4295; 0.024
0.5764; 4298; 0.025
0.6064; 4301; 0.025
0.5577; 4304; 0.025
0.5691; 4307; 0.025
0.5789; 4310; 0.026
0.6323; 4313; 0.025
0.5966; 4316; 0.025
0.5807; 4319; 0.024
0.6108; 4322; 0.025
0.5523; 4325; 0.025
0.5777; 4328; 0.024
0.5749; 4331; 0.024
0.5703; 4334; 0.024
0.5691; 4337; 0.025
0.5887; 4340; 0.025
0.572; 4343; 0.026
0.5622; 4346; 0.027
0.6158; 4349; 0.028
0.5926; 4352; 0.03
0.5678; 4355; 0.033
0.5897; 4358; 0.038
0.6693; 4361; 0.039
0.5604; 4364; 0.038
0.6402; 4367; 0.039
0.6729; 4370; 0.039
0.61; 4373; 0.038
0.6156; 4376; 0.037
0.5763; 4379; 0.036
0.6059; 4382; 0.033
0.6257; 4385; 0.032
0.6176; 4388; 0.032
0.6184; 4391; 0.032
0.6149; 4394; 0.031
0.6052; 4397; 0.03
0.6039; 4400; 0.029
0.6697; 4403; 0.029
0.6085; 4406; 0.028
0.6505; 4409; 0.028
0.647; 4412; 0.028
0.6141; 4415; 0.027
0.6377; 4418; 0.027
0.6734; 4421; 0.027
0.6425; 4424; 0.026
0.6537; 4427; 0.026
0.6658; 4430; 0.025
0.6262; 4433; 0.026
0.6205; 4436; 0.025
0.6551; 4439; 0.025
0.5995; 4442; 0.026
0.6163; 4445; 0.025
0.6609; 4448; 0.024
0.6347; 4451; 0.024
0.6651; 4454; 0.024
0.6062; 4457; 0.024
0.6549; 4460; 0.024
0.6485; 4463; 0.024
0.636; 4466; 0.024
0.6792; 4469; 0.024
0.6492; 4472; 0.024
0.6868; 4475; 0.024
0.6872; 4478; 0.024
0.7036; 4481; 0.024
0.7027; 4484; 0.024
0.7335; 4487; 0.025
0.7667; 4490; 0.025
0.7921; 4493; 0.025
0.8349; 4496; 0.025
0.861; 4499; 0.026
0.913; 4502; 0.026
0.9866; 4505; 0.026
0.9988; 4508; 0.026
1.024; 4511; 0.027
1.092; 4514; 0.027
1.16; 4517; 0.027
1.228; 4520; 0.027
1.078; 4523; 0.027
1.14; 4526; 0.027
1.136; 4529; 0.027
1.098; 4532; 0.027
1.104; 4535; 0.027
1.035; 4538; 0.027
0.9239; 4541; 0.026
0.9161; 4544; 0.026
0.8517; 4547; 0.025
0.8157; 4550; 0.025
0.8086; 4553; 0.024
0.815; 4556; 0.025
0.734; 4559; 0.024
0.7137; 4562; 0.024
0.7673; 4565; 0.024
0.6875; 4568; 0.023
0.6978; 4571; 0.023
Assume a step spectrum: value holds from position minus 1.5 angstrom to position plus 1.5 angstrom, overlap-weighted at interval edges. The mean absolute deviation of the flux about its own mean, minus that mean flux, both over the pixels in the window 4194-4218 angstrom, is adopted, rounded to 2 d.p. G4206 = -0.60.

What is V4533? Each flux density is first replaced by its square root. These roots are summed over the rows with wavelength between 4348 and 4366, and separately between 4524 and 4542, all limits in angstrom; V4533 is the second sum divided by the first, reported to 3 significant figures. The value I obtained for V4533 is 1.34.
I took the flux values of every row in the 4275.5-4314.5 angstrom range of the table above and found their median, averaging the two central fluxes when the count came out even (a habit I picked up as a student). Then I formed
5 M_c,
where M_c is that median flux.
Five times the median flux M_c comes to 2.88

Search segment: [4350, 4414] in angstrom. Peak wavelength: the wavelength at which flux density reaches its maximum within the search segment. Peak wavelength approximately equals 4370 angstrom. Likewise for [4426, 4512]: 4511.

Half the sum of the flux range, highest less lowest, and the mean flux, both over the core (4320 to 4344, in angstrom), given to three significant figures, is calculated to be 0.318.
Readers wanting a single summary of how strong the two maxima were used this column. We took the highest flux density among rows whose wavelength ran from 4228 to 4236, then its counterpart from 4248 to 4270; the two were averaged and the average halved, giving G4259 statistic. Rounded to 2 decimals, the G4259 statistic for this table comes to 0.32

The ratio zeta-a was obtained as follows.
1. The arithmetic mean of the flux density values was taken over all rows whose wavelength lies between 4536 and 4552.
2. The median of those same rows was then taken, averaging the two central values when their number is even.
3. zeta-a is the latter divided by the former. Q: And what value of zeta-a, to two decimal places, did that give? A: 1.01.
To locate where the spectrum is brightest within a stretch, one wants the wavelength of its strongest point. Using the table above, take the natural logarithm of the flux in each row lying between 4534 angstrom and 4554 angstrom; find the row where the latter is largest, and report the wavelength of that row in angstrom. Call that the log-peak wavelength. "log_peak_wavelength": 4535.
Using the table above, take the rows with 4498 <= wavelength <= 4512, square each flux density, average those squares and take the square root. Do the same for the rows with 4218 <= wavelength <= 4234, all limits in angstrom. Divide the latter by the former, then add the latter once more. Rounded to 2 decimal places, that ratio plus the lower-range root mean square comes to 1.31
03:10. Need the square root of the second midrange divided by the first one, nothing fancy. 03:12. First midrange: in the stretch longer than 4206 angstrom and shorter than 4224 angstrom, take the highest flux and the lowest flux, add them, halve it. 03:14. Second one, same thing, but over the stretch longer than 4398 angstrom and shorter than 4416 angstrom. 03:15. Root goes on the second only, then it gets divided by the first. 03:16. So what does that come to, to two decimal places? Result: 1.25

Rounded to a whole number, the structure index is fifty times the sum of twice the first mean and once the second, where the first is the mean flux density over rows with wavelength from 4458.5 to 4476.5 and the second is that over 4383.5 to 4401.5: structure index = 97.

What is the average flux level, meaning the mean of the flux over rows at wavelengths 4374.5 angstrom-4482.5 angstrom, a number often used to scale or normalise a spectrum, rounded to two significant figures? 0.64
